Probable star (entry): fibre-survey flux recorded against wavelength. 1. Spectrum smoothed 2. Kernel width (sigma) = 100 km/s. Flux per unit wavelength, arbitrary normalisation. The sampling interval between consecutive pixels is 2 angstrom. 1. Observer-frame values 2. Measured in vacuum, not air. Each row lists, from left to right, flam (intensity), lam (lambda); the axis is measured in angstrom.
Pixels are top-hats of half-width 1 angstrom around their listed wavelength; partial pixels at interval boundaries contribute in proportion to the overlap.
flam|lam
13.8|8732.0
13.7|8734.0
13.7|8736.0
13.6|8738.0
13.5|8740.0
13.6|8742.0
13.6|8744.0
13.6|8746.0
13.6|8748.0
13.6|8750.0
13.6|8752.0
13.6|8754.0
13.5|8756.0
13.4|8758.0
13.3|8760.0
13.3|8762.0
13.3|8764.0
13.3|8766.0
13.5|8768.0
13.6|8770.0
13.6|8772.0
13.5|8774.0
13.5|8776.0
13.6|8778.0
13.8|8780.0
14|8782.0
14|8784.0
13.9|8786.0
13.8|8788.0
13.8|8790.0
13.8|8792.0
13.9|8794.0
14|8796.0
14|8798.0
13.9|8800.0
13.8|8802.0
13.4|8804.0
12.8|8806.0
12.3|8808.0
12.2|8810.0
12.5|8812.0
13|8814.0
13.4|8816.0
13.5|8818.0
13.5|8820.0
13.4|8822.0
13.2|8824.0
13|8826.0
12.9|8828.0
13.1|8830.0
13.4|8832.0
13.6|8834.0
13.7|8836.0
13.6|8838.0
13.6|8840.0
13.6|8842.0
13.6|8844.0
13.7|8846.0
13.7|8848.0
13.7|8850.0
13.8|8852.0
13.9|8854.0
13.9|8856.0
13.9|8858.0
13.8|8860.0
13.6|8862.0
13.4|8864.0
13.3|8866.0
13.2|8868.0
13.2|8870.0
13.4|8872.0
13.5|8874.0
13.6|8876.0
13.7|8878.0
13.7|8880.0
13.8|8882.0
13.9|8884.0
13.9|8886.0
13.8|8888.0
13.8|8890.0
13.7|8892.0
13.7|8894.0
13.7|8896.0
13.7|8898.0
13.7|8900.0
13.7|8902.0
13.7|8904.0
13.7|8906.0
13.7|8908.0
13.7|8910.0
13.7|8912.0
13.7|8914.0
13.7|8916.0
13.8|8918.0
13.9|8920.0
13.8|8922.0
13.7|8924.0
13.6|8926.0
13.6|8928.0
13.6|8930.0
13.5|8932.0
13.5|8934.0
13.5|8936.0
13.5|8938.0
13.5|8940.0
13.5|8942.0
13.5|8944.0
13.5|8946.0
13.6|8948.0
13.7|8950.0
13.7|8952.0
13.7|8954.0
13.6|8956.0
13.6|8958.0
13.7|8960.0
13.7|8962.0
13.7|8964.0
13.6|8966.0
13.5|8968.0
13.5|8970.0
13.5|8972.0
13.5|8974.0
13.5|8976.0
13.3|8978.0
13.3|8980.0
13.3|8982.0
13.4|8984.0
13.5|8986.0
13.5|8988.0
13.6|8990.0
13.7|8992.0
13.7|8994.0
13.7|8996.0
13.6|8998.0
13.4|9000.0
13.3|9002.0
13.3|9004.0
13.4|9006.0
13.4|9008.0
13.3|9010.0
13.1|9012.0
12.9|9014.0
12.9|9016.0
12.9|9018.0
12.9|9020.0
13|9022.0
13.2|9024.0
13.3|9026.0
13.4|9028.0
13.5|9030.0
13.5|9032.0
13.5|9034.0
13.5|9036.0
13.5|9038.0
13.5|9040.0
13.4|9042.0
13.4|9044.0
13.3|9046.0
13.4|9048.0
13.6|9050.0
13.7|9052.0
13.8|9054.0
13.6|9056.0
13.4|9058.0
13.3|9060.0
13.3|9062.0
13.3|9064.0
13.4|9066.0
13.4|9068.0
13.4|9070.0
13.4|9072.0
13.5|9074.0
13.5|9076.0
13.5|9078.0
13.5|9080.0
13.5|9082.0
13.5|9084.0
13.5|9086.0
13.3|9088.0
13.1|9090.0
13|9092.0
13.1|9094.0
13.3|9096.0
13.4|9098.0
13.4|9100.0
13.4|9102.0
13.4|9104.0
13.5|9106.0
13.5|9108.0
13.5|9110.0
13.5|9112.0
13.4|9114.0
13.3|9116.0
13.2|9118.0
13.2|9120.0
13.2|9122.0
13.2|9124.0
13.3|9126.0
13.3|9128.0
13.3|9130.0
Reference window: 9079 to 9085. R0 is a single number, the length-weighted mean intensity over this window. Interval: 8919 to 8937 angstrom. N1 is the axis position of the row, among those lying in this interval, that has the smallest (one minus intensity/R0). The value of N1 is 8920.0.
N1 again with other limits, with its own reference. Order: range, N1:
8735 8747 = 8736.0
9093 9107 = 9106.0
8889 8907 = 8890.0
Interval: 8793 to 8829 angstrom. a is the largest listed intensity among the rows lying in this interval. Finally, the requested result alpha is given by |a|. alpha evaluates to 14.0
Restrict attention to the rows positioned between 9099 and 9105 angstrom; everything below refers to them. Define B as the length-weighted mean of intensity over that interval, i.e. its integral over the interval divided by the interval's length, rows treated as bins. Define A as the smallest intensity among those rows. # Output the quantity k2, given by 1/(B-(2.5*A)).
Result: -0.0498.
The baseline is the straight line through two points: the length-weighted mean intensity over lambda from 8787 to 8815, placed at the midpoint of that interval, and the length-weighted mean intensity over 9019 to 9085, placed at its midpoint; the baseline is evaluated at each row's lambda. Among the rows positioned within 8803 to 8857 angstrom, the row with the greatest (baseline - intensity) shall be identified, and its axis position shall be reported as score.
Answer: 8810.0 angstrom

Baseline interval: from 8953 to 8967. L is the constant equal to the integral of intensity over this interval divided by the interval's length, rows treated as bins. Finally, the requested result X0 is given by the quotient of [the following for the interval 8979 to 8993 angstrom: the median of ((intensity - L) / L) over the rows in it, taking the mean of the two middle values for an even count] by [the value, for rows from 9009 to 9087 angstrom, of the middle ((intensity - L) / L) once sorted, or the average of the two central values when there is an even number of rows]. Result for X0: 0.6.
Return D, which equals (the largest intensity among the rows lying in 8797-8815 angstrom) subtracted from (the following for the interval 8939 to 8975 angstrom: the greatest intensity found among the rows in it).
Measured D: -0.30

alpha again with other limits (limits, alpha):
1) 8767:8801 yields 14.0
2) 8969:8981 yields 13.5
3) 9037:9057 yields 13.8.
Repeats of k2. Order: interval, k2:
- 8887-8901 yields -0.0487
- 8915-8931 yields -0.0493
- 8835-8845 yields -0.0491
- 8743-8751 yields -0.0490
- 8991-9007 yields -0.0507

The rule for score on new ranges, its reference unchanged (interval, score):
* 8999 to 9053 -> 9020.0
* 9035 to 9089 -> 9088.0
